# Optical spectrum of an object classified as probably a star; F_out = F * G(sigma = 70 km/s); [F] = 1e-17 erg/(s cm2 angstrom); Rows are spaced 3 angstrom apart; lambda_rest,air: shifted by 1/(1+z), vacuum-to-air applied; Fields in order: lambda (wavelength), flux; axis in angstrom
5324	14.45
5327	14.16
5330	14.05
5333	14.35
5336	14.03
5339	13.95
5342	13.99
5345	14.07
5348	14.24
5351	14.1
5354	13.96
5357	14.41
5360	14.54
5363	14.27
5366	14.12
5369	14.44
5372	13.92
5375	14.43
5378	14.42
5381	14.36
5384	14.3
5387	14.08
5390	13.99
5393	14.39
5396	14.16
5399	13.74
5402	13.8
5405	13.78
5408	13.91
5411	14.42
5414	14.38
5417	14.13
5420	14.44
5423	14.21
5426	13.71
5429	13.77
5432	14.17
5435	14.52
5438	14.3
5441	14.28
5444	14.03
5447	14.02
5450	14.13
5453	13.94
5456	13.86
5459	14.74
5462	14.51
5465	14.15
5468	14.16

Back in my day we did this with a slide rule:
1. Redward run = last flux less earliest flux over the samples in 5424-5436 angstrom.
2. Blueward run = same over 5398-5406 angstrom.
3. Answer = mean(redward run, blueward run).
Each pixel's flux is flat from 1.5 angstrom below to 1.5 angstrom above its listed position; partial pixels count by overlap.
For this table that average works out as 0.4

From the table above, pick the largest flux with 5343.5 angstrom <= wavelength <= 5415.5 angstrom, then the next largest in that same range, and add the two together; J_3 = 29.0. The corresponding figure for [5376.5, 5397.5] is 28.8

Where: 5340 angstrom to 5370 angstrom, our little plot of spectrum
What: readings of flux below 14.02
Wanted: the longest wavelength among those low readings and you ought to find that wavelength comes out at 5354 angstrom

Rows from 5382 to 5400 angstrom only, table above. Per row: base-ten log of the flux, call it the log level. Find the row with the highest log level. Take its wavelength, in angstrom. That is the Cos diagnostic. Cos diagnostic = 5393 angstrom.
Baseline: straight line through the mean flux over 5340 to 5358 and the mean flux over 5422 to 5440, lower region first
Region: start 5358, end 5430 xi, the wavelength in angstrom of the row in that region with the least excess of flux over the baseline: 5426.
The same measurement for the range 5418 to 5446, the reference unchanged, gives 5426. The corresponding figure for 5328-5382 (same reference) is 5372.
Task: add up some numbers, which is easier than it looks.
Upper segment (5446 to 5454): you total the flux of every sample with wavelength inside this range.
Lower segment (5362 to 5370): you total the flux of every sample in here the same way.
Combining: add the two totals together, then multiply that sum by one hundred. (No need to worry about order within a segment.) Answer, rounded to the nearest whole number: 8492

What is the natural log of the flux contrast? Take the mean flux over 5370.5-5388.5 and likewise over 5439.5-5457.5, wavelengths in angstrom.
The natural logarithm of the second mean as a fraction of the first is -0.015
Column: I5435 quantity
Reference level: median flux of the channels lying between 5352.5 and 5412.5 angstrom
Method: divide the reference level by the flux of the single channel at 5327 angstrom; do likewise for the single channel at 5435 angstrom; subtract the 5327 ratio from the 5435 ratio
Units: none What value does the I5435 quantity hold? -0.025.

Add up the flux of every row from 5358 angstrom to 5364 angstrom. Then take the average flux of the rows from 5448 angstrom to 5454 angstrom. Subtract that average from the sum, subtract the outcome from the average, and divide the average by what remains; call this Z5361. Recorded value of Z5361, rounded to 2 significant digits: -19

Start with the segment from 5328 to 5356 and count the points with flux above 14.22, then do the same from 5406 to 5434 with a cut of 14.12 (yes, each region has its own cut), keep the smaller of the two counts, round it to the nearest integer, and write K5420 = 2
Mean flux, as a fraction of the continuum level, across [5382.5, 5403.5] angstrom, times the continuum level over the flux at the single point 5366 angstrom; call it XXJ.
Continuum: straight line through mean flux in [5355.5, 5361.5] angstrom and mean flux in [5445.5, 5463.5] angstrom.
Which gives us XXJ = 1.002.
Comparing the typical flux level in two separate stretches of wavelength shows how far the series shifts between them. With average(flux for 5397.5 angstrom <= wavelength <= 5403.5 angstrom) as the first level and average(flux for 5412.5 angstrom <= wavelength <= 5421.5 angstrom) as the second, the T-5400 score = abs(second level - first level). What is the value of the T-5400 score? 0.55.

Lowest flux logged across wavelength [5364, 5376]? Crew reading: 13.92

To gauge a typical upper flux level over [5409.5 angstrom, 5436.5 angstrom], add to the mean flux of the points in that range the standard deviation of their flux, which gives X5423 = 14.5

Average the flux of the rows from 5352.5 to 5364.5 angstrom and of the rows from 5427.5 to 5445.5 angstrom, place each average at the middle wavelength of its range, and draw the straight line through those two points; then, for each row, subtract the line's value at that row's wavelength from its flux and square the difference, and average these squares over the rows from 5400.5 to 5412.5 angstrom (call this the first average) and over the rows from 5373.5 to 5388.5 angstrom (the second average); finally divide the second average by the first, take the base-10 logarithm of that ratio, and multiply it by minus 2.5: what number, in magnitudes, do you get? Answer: 2.1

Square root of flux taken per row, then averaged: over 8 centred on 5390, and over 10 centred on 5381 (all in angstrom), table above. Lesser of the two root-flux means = 3.76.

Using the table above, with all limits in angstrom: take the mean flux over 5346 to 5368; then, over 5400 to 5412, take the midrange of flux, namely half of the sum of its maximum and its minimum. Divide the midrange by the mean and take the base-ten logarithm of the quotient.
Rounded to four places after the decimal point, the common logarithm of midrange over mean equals -0.0041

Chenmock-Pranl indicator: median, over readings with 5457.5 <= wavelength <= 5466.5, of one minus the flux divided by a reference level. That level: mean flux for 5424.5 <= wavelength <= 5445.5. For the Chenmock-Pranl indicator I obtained -0.03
